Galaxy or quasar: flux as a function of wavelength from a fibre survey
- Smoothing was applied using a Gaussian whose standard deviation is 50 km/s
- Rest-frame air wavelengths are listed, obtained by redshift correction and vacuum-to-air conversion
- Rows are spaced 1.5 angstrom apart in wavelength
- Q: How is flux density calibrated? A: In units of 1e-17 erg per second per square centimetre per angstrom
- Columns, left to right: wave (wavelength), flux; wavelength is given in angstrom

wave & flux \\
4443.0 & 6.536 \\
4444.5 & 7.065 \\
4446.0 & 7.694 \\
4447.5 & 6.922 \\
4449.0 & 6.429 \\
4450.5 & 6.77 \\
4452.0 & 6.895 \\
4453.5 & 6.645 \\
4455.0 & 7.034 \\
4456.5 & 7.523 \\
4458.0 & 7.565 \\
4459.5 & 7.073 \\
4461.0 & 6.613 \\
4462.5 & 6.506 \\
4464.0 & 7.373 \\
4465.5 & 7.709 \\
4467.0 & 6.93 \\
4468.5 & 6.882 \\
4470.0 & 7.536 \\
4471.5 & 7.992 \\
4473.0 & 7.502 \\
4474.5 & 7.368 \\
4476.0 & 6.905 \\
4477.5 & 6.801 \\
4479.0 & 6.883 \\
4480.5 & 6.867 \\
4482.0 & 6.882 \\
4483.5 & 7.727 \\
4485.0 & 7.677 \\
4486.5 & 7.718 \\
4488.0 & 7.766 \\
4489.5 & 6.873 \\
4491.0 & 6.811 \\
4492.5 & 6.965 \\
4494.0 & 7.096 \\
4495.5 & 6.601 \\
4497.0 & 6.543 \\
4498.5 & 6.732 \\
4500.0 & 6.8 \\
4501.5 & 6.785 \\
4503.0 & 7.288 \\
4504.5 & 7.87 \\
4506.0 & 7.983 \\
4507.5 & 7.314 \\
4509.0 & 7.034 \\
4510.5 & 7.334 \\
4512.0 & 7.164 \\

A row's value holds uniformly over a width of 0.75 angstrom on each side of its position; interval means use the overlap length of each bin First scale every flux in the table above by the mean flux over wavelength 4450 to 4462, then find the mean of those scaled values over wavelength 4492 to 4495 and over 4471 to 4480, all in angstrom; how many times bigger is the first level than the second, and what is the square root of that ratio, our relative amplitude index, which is 0.99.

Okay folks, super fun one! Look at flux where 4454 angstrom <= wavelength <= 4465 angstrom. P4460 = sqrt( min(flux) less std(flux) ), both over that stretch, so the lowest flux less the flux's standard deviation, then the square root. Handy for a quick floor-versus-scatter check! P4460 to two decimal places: 2.47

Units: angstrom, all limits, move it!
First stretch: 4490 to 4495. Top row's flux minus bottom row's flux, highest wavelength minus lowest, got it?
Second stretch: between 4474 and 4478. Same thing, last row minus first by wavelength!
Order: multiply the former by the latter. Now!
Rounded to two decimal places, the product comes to -0.16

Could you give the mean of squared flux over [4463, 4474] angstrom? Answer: 55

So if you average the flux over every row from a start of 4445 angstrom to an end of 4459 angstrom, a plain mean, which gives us 7.05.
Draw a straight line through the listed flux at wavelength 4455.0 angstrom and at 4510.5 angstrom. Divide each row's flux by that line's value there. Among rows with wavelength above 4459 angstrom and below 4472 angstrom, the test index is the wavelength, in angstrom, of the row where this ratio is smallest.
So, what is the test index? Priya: 4462.5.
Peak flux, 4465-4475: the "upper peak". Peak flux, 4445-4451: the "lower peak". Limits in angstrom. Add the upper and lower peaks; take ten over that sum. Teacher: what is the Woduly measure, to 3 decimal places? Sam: 0.638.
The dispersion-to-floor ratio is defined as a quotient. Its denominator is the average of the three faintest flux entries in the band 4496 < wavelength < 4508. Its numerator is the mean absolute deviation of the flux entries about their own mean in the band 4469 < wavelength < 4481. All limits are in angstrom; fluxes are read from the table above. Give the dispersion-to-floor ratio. 0.055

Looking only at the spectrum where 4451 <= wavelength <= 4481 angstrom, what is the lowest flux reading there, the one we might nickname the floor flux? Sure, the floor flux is 6.506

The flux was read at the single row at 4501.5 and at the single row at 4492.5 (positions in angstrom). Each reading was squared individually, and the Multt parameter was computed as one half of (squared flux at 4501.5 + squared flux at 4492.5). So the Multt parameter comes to 47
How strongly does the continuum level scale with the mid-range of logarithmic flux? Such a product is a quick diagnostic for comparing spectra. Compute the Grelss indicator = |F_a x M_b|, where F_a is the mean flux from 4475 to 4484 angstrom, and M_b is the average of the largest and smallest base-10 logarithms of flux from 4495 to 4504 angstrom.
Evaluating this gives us 5.88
